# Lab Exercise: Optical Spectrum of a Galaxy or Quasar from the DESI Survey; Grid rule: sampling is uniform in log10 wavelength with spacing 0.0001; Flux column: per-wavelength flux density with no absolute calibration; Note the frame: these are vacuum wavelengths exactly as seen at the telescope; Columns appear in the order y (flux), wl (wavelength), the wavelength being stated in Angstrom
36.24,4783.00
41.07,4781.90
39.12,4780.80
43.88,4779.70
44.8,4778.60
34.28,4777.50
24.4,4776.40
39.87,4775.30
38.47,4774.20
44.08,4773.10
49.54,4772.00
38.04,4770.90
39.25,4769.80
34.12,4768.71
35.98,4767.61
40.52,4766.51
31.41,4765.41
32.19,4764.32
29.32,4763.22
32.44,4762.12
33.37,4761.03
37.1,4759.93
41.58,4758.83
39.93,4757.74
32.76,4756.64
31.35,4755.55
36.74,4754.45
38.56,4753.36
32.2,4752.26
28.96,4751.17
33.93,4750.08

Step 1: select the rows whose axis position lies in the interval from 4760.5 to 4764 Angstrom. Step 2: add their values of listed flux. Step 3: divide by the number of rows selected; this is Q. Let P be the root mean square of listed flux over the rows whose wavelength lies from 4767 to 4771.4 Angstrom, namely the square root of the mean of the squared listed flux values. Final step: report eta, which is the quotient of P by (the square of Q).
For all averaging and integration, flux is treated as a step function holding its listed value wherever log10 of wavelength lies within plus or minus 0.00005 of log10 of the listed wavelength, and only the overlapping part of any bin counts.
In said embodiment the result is 0.037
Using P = 36.9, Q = 32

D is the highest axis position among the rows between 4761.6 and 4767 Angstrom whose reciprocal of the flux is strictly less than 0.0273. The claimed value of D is 4766.51 Angstrom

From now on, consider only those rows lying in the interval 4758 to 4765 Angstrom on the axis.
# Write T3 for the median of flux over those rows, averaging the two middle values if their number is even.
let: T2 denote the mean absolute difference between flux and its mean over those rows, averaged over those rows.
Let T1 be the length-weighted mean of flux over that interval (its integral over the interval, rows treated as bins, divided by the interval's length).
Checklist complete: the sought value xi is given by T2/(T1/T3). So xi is 3.18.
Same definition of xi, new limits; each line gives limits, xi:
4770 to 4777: 5.45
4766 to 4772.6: 3.55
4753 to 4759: 3.30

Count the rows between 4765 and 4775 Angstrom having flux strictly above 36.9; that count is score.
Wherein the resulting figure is 6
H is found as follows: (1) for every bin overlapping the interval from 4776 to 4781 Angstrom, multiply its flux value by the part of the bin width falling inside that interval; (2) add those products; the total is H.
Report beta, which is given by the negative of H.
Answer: -188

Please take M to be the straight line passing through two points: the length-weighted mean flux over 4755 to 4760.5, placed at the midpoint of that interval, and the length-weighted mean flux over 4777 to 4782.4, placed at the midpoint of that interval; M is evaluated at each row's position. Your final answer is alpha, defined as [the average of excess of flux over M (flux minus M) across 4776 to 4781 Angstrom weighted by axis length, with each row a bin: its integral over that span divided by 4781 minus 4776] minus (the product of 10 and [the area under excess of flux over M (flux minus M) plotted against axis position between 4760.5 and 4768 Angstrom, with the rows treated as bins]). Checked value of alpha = 312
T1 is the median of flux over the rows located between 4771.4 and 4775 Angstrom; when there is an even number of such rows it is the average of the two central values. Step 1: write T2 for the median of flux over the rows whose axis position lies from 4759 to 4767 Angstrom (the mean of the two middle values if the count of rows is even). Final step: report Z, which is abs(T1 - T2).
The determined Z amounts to 11.6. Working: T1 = 44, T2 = 32.4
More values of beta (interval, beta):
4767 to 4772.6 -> -221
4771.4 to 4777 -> -219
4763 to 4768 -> -171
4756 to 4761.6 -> -206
